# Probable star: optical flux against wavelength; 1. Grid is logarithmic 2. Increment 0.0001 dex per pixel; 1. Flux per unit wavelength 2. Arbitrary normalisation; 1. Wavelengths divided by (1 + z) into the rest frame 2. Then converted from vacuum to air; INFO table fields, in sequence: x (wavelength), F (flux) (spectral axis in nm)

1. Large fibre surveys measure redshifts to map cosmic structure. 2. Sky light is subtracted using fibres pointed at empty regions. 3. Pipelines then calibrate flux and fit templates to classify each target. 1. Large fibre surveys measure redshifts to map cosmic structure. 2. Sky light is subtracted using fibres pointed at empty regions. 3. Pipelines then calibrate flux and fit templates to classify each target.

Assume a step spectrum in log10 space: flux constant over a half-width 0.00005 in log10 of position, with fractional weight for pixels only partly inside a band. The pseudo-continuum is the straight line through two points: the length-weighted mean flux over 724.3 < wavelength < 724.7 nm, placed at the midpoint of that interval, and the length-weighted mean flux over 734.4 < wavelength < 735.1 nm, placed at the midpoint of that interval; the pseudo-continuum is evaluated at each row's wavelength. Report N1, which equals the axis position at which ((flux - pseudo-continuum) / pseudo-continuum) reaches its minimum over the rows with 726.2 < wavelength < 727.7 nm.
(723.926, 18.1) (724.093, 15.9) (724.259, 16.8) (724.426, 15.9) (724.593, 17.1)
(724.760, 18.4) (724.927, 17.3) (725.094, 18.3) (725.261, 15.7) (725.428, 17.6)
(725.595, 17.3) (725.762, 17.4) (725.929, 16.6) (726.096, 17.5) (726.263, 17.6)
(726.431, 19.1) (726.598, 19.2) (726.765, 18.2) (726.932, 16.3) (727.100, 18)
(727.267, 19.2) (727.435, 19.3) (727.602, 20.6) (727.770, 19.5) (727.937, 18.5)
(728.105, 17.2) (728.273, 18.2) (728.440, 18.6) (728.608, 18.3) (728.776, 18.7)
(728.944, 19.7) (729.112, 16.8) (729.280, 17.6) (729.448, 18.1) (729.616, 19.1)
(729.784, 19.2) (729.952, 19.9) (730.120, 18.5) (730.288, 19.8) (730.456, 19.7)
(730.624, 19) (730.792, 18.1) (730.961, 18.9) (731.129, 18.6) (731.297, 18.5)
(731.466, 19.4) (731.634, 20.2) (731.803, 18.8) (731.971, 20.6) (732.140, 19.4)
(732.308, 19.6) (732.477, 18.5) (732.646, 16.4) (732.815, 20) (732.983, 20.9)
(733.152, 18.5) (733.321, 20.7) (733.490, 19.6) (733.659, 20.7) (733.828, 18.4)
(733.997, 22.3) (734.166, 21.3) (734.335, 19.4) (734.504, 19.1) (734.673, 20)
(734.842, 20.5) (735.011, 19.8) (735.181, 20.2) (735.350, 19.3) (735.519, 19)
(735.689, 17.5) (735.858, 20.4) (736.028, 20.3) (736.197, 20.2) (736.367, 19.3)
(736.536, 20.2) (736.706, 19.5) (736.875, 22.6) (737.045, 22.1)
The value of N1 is 726.932 nm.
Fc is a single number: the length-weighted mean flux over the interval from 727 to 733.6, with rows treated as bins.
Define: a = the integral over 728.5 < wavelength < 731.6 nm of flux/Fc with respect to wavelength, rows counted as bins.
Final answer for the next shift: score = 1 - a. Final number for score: -2.07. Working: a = 3.07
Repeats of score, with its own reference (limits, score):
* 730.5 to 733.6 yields -2.14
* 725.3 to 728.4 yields -1.97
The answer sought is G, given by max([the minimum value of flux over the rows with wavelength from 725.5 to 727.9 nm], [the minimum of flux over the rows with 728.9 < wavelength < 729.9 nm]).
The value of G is 16.8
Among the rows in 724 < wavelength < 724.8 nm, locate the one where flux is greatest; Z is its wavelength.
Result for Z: 724.760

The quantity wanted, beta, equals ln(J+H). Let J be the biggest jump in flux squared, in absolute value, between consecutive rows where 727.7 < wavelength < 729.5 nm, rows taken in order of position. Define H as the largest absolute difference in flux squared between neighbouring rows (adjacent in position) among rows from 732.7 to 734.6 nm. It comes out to 5.58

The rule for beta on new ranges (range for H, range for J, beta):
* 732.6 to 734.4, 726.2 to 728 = 5.41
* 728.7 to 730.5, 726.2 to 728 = 5.14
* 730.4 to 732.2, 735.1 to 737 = 5.31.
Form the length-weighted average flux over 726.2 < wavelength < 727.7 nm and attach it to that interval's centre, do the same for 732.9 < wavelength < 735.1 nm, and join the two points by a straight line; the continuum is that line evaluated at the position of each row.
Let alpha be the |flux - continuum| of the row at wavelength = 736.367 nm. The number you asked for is 1.3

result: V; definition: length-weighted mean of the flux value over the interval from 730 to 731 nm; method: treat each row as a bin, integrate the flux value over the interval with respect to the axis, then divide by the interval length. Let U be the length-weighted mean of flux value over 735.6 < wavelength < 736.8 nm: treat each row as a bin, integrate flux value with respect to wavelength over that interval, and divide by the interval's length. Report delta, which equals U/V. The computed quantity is 1.03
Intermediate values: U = 19.7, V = 19.0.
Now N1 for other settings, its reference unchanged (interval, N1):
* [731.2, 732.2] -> 731.297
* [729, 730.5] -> 729.112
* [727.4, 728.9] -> 728.105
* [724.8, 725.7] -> 725.261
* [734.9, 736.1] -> 735.689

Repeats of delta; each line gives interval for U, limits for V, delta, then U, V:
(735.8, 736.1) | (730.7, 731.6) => 1.08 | 20.3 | 18.8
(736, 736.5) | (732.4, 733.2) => 1.06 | 19.9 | 18.9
